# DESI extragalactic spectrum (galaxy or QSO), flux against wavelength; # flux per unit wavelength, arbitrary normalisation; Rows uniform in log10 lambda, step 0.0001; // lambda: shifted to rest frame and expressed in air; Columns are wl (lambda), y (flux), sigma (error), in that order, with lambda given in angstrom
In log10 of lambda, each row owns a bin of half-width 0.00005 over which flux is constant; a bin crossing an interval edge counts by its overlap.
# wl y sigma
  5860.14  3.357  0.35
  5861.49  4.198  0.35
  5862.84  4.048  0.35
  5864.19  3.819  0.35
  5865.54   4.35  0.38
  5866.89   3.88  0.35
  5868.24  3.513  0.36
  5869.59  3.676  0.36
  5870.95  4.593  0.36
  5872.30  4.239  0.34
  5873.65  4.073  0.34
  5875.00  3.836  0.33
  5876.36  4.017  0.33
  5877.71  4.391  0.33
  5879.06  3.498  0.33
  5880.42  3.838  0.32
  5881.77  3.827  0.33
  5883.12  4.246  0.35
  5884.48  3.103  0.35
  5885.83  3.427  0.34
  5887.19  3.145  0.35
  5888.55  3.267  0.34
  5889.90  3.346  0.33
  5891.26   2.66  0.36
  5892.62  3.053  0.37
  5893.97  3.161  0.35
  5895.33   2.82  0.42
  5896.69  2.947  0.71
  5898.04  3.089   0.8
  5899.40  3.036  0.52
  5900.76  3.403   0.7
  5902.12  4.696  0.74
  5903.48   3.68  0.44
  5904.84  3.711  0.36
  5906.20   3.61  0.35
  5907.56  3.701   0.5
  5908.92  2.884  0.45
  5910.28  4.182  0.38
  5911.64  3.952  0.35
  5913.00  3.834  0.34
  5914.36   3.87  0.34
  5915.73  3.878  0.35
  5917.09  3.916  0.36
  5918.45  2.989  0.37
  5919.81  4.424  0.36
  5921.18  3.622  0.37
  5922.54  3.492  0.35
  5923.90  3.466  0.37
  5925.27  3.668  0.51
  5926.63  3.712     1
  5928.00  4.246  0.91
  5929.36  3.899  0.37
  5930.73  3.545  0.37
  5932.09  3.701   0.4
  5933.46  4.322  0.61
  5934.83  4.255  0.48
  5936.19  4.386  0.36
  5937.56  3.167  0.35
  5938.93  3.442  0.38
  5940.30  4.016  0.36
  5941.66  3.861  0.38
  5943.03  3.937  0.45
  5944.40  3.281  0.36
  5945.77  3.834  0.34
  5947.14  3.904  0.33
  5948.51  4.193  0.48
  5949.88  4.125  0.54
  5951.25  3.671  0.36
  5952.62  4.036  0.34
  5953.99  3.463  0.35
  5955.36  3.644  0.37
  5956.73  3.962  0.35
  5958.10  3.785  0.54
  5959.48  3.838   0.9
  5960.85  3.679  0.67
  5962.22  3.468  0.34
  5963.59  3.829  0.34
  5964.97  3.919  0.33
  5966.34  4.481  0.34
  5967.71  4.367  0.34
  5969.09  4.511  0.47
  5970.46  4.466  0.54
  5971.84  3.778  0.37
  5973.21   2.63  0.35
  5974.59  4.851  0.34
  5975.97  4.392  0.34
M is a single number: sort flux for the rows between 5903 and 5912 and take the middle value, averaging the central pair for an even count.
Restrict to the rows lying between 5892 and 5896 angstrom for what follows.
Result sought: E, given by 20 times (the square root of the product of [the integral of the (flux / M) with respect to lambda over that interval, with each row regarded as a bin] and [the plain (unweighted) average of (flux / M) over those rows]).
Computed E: 32.6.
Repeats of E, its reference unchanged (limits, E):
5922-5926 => 38.3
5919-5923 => 41.5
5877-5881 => 42.3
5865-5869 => 42.2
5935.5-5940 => 42.2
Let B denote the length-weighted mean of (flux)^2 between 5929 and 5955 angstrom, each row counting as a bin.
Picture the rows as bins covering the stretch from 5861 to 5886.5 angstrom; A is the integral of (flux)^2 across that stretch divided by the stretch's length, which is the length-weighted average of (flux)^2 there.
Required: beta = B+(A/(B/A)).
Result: 31.1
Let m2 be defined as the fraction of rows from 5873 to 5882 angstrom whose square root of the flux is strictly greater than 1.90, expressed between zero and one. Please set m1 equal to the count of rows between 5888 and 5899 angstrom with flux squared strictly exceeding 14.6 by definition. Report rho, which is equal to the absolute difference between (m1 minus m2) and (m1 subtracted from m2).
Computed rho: 1.7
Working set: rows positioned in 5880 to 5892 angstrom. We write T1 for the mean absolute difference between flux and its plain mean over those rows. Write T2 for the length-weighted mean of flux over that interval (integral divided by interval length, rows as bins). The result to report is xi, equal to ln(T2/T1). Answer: 2.2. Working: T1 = 0.36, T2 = 3.42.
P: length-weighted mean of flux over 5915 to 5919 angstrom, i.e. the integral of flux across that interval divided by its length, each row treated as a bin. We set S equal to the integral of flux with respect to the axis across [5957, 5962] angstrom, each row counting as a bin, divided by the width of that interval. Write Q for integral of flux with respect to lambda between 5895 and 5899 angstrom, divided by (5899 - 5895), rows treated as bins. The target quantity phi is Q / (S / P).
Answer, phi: 2.9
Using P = 3.61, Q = 3.0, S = 3.8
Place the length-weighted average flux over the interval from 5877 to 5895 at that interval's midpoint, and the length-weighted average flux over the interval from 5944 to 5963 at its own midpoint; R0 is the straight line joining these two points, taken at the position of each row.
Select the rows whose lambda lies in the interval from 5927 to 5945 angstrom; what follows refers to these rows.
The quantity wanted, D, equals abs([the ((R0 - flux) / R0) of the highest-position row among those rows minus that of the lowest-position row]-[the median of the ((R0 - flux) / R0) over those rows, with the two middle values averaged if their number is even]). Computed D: 0.3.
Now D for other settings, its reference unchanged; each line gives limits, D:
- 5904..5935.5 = 0.1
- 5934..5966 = 0.2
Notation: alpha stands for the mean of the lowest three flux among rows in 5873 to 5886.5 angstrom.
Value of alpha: 3.3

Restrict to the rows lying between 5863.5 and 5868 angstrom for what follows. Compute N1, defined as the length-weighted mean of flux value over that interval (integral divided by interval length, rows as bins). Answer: 3.97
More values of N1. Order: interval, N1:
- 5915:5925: 3.68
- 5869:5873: 4.18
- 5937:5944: 3.68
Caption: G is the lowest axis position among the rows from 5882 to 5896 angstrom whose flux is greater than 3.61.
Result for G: 5883.12 angstrom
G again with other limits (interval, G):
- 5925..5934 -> 5925.27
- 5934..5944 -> 5934.83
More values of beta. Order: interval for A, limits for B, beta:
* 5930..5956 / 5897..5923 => 29.7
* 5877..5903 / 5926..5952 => 24.6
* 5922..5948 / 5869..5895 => 29.2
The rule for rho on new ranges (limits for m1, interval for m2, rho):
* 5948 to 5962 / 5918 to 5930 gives 8.7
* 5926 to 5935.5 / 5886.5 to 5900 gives 8.0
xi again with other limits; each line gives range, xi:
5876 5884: 2.8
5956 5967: 3.0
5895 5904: 2.0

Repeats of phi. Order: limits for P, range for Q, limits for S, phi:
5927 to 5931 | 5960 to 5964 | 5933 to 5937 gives 3.3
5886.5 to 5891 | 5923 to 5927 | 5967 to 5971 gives 2.6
